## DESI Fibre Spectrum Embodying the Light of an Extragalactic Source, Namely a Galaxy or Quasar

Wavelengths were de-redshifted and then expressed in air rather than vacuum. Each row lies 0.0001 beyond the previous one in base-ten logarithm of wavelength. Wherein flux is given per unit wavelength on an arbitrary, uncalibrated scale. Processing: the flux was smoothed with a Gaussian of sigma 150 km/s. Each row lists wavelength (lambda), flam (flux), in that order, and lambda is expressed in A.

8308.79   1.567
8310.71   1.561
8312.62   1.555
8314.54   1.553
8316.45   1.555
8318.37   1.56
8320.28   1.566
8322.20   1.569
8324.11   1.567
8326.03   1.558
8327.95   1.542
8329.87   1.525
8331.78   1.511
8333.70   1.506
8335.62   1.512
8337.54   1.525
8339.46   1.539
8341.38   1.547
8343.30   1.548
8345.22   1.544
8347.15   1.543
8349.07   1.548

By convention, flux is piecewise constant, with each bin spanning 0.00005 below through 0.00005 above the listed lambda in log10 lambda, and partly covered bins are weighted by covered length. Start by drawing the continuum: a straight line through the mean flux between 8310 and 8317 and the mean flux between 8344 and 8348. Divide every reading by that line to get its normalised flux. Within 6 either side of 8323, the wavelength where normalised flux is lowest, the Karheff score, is 8327.95 A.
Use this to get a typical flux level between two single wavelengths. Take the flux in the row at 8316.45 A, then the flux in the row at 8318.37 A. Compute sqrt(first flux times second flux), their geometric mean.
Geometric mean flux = 1.56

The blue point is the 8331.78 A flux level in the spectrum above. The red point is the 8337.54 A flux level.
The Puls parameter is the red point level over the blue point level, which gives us 1.01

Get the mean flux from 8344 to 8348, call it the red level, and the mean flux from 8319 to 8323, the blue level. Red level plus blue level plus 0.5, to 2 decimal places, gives 3.61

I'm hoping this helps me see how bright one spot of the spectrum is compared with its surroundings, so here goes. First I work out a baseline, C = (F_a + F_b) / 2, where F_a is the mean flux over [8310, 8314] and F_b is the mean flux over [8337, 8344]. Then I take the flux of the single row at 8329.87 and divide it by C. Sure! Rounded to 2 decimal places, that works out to 0.98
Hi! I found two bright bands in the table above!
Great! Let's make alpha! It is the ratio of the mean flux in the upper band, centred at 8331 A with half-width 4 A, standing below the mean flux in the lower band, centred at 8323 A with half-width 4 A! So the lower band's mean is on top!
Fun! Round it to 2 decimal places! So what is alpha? 1.03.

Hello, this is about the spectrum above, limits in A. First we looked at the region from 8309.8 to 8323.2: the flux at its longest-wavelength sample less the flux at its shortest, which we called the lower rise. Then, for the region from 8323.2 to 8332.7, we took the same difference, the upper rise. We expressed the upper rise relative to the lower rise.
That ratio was -7.0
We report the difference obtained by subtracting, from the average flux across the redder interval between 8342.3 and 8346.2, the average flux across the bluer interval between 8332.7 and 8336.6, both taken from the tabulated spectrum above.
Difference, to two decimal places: 0.04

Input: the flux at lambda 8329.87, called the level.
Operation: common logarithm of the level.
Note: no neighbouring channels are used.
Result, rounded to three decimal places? 0.183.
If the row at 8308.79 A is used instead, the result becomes 0.195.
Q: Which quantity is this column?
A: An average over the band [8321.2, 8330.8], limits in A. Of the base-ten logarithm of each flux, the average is 0.191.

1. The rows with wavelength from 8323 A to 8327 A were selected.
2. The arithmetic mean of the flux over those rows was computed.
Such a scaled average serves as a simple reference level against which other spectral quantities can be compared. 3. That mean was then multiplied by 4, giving 6.25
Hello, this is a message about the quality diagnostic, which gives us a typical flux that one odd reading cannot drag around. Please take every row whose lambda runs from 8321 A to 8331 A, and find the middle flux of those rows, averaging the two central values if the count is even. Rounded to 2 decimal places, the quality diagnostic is 1.56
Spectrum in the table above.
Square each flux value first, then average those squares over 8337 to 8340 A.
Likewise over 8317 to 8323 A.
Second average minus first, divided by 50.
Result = 0.0020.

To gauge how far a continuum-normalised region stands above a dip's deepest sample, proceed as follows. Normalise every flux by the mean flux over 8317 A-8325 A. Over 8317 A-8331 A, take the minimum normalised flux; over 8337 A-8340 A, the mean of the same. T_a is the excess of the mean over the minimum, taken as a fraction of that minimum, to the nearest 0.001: 0.005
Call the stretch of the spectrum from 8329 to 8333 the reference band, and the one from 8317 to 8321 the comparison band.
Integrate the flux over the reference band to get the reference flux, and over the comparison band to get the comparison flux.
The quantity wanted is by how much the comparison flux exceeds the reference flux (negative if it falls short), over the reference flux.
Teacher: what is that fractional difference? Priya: 0.028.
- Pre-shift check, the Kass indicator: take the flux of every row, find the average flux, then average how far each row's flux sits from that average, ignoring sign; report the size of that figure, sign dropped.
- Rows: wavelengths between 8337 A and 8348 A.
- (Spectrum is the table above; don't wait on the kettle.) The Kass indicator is 0.0060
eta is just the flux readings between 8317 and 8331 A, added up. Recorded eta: 11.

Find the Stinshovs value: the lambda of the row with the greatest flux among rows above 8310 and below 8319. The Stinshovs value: 8310.71 A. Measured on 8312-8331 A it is 8322.20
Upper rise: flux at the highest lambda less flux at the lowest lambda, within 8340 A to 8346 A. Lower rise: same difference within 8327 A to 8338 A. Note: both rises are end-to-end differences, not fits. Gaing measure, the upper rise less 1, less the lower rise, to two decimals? -0.99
